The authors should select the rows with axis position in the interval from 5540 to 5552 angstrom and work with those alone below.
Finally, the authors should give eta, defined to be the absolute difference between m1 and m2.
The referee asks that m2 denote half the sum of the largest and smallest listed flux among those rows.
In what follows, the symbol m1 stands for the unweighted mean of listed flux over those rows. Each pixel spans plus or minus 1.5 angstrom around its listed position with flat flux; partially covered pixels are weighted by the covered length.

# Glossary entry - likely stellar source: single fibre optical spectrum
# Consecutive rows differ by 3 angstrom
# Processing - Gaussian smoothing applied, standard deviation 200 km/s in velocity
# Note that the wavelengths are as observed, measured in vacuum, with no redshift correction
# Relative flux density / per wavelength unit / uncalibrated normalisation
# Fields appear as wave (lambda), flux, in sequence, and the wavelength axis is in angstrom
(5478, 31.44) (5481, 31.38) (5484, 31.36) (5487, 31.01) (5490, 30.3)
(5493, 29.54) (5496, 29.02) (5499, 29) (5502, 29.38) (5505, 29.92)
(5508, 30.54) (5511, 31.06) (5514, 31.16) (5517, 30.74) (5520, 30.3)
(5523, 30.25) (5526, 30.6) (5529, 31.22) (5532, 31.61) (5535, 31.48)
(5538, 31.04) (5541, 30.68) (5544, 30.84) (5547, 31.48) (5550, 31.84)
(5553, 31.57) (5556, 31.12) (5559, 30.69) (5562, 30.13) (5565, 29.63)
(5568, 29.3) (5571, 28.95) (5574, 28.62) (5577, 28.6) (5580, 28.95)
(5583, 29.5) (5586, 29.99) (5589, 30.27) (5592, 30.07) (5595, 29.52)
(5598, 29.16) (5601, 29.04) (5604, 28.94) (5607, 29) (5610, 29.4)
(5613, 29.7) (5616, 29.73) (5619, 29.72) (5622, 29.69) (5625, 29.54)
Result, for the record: 0.05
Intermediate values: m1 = 31.2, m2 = 31.3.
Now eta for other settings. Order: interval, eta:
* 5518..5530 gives 0.14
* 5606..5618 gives 0.09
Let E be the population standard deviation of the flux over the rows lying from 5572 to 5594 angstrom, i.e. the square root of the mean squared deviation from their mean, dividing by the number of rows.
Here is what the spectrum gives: 0.66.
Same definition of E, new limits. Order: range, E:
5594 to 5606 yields 0.22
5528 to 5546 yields 0.33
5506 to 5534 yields 0.43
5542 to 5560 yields 0.41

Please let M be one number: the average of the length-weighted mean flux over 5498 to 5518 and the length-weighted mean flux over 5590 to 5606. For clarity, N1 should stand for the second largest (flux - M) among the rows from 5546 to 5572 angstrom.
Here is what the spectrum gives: 1.7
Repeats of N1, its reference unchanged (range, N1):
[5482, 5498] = 1.2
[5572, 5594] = 0.2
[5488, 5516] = 1.2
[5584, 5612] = 0.2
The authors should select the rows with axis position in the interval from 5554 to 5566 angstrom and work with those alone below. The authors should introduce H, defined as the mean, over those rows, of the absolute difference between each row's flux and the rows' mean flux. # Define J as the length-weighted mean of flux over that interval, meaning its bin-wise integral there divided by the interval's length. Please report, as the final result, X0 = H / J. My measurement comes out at 0.0168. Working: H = 0.51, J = 30.5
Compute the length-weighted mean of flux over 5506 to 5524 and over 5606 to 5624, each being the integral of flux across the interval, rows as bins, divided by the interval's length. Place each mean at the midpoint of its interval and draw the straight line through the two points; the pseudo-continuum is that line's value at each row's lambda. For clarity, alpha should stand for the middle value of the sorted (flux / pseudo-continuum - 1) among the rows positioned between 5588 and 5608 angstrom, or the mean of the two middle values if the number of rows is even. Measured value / -0.020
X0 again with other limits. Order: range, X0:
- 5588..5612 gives 0.0135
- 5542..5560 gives 0.0119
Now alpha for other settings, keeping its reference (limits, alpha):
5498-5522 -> -0.008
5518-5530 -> -0.004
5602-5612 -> -0.022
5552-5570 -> 0.008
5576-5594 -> -0.005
